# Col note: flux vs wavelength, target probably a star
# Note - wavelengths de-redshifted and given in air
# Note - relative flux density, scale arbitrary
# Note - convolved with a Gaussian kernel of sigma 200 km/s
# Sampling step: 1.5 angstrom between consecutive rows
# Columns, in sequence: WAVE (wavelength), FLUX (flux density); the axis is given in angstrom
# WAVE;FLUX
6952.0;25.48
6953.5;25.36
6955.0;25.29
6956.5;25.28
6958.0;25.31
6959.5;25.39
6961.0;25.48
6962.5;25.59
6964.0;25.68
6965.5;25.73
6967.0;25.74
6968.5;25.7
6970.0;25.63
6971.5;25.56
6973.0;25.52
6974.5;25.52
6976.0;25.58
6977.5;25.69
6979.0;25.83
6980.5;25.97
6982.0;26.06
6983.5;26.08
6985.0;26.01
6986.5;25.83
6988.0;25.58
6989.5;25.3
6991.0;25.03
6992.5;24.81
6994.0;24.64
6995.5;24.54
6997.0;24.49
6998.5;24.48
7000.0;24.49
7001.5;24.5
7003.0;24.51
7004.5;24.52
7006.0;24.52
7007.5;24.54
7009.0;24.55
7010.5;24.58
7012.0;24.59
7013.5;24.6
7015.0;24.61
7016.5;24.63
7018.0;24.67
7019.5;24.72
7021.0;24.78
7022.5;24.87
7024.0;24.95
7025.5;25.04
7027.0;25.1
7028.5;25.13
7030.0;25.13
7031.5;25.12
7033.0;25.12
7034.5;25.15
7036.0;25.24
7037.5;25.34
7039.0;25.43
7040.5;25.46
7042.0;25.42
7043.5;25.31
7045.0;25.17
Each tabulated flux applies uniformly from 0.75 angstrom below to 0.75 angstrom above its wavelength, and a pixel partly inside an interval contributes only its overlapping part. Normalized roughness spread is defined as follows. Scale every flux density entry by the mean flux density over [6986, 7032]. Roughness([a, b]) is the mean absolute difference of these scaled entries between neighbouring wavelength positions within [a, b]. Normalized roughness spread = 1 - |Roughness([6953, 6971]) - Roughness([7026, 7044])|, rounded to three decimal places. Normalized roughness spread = 1.000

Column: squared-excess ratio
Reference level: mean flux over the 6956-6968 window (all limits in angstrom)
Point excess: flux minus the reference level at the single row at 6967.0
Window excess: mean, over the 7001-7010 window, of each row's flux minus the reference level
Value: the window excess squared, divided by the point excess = 5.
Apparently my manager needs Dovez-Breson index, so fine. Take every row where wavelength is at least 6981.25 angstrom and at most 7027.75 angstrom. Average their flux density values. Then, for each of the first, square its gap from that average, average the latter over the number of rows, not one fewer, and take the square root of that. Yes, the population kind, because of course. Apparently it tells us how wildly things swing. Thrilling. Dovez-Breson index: 0.50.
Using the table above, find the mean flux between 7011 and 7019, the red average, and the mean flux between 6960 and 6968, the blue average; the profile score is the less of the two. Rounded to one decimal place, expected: 24.6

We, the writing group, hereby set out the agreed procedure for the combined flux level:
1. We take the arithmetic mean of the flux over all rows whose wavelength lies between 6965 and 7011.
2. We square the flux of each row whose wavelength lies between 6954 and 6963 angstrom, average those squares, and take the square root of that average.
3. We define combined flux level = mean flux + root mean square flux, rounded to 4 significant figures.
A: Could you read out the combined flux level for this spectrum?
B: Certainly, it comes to 50.60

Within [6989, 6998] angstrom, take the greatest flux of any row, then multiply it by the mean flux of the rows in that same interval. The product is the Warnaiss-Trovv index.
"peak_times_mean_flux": 627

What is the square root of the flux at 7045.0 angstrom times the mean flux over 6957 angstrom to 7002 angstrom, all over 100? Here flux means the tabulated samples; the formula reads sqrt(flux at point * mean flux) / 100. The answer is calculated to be 0.253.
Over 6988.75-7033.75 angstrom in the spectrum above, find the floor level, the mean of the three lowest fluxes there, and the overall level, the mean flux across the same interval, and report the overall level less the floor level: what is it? 0.265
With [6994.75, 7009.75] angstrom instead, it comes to 0.027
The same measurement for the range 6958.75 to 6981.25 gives 0.177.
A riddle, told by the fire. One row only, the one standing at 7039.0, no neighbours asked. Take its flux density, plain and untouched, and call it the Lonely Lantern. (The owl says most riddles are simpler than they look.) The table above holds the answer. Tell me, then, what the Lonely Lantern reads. 25.43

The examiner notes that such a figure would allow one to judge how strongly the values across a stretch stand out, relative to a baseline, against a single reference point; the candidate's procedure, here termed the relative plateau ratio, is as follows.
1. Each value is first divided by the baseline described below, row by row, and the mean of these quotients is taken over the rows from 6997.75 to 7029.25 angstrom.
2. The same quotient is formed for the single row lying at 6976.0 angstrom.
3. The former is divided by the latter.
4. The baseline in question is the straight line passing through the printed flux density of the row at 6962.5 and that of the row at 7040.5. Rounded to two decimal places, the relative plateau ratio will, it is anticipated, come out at 0.97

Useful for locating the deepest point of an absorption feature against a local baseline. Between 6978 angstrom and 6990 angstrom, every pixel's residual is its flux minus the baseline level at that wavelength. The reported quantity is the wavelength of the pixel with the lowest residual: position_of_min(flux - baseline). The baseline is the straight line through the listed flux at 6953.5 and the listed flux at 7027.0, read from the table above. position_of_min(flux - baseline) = 6989.5 angstrom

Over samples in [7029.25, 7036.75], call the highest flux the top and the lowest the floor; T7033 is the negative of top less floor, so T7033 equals -0.12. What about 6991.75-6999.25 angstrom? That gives -0.33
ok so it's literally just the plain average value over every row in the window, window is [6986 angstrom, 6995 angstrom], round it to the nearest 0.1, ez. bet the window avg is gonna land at 25.2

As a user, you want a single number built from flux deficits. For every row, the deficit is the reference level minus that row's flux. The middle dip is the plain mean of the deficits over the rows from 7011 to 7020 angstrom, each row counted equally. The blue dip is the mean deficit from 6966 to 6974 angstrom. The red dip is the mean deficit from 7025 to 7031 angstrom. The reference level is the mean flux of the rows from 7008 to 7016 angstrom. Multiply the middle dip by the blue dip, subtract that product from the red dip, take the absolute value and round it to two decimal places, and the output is 0.57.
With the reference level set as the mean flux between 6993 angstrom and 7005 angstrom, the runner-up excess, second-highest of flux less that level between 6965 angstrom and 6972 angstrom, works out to 1.2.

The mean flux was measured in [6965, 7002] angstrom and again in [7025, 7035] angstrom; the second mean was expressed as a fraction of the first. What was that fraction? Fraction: 0.99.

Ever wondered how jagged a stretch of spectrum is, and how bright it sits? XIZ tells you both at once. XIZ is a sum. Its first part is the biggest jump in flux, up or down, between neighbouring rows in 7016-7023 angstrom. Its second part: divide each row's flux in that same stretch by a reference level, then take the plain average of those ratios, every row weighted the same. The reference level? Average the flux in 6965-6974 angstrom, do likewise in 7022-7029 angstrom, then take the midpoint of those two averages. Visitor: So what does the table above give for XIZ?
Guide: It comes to 1.066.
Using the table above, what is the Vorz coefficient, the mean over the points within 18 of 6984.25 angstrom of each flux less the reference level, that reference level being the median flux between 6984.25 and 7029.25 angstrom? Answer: 0.72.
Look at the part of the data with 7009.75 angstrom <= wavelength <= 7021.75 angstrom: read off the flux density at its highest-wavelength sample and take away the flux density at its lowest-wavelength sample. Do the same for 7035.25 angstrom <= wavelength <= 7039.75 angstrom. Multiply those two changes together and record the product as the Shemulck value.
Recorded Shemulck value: 0.038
